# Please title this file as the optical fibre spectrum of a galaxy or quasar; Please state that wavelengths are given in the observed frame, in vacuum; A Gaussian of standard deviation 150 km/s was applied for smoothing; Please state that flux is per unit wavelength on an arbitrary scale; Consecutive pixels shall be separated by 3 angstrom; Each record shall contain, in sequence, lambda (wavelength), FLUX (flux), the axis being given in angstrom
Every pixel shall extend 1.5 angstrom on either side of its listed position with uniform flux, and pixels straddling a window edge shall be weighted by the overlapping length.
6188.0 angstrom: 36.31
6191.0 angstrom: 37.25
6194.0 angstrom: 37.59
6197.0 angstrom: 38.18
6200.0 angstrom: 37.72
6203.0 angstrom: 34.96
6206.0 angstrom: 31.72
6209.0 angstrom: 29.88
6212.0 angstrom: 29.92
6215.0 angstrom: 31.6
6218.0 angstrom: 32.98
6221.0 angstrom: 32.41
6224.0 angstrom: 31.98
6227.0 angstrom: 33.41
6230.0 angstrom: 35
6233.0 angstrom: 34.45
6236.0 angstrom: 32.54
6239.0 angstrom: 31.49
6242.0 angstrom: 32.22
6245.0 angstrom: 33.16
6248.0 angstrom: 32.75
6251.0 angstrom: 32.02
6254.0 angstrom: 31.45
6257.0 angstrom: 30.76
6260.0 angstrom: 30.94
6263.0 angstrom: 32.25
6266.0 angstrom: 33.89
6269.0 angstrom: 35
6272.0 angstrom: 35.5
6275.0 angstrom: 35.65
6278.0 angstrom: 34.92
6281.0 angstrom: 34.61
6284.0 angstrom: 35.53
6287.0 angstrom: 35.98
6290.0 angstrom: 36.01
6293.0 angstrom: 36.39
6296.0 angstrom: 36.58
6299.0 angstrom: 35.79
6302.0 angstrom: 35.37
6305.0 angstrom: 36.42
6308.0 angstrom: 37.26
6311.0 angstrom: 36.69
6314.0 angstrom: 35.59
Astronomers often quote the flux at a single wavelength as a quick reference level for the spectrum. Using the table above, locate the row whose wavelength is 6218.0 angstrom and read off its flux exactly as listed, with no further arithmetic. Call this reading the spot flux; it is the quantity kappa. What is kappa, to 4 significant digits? 32.98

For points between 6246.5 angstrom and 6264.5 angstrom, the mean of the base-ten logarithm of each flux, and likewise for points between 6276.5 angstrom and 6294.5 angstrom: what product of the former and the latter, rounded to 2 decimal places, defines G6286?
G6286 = 2.33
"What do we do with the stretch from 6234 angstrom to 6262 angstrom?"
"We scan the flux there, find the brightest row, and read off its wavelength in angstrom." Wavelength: 6245.0 angstrom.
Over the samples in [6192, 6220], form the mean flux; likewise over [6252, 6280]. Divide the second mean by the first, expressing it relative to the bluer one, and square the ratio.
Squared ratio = 0.97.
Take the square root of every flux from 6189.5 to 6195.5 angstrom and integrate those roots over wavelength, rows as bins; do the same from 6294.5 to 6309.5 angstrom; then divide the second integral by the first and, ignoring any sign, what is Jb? 2.5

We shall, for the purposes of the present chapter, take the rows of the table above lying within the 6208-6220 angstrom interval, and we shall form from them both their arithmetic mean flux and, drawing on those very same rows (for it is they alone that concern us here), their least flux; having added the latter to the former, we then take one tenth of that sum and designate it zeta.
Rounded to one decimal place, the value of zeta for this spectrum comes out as 6.1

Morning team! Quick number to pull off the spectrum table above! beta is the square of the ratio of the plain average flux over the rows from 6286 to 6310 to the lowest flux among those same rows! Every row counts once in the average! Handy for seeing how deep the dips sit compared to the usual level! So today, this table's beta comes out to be 1.05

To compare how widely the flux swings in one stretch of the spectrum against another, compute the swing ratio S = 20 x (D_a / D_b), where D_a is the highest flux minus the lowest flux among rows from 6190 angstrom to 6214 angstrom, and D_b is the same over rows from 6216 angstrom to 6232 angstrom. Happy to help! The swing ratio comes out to 55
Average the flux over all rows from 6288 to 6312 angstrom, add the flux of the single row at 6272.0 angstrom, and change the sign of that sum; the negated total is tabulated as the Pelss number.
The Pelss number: -71.8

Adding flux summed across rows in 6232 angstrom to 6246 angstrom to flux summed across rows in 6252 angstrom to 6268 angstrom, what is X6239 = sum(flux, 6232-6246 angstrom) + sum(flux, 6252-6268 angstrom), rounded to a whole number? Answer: 323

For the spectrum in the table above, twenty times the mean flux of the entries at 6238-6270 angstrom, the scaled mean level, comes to 647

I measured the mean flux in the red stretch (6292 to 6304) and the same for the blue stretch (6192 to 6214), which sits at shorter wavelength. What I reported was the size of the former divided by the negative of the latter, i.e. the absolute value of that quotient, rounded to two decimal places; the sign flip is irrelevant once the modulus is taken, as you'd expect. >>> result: 1.05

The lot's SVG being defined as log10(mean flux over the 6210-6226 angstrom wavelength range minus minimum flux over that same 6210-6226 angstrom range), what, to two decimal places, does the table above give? 0.27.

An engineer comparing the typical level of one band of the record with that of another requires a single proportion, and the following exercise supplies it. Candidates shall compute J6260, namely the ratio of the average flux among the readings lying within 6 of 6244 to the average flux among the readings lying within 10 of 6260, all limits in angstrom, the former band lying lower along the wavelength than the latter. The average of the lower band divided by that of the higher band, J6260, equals 1.00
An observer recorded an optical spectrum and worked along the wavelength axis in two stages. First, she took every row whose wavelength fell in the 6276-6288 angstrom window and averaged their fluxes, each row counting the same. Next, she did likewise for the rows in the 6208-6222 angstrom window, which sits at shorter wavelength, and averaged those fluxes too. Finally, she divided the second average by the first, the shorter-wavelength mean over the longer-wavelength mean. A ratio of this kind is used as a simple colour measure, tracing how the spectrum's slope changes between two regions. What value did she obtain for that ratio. 0.89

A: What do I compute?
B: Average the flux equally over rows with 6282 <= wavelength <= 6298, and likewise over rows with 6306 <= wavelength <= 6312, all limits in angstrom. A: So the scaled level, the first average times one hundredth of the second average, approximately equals 13.3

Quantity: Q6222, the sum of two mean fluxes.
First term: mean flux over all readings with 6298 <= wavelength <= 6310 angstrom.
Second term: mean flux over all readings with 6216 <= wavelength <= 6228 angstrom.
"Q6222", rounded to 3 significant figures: 68.9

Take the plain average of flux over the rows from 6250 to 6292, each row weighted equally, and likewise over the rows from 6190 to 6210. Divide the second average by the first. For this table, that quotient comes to 1.04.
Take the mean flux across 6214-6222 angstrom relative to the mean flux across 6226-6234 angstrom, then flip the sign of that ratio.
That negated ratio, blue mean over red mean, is -0.943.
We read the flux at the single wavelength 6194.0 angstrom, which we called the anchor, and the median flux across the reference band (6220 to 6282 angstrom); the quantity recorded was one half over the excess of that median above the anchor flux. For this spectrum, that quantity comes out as -0.10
